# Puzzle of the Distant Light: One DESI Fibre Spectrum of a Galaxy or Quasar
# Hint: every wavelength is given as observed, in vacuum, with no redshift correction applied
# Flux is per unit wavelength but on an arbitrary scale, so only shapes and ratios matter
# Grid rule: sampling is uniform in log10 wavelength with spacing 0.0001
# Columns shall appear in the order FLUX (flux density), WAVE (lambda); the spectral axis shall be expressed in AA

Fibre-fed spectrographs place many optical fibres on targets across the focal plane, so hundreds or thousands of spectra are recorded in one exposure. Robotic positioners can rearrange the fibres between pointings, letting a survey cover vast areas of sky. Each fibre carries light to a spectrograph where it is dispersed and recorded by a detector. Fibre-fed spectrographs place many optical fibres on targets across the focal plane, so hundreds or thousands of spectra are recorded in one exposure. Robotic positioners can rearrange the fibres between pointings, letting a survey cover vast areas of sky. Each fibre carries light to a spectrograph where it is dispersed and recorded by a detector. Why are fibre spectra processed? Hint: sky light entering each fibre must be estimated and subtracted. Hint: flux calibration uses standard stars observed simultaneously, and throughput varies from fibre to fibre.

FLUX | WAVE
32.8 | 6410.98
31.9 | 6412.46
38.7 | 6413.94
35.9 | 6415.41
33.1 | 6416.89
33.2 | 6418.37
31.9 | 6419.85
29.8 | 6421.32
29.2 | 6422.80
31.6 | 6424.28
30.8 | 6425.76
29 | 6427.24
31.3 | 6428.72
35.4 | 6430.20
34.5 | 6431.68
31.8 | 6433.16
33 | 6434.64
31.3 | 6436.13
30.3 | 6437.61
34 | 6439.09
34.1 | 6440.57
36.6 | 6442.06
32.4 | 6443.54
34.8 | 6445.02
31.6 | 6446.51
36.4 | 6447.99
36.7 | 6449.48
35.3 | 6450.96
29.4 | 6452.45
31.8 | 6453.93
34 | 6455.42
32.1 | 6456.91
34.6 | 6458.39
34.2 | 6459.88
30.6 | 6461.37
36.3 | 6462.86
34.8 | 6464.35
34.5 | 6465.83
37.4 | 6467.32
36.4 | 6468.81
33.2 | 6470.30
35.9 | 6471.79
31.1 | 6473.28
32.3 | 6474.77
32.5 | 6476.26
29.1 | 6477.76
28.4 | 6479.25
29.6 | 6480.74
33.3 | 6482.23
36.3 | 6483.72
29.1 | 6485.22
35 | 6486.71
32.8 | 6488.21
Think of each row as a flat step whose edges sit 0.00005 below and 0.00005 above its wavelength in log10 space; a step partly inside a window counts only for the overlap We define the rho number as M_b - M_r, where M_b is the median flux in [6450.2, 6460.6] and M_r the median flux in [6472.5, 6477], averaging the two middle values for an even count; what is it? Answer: 1.7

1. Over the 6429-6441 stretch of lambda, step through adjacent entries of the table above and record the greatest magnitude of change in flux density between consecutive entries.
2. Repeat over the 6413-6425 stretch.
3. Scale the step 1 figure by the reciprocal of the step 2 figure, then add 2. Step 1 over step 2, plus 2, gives 3.3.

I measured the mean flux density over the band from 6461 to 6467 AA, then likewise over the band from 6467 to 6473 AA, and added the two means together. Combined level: 69.8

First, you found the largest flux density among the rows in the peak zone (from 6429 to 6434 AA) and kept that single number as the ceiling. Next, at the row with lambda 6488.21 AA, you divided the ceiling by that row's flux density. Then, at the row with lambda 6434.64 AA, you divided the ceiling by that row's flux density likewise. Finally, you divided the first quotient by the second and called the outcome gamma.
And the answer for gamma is 1.01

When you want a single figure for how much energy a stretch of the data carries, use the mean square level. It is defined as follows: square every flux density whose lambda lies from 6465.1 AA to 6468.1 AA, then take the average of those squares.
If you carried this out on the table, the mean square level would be 1295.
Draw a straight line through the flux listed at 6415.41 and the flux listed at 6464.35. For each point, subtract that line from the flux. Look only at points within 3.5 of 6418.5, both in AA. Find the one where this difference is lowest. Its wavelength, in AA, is 6421.32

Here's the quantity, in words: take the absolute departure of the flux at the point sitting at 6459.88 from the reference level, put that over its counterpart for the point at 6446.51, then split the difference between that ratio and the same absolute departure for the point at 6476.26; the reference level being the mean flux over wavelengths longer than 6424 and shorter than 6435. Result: 1.9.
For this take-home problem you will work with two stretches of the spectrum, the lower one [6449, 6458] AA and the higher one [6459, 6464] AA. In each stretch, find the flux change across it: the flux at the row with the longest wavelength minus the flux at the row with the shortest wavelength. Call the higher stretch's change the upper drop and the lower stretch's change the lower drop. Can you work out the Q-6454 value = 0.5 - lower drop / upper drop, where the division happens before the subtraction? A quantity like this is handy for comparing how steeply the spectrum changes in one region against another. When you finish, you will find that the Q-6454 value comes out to 2.7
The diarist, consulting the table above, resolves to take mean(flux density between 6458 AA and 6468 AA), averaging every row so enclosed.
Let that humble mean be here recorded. 34.6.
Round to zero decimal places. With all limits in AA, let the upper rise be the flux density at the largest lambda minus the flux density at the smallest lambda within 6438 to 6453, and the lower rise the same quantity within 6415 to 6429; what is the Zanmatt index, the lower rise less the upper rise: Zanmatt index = 0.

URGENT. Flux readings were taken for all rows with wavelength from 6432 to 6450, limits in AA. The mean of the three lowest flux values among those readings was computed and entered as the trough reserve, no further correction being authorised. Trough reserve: 31.1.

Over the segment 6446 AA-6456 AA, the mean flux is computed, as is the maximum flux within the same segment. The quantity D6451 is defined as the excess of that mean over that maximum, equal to -3.1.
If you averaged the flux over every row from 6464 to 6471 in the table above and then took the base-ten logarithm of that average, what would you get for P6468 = 1.55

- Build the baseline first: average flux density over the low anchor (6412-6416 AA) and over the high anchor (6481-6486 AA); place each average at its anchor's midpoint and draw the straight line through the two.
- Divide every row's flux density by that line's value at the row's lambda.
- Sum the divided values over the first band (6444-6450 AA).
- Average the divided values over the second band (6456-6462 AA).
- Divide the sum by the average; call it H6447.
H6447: 4.2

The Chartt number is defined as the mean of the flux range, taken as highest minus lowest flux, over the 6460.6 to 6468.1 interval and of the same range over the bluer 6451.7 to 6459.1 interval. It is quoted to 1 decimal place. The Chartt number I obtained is 6.0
